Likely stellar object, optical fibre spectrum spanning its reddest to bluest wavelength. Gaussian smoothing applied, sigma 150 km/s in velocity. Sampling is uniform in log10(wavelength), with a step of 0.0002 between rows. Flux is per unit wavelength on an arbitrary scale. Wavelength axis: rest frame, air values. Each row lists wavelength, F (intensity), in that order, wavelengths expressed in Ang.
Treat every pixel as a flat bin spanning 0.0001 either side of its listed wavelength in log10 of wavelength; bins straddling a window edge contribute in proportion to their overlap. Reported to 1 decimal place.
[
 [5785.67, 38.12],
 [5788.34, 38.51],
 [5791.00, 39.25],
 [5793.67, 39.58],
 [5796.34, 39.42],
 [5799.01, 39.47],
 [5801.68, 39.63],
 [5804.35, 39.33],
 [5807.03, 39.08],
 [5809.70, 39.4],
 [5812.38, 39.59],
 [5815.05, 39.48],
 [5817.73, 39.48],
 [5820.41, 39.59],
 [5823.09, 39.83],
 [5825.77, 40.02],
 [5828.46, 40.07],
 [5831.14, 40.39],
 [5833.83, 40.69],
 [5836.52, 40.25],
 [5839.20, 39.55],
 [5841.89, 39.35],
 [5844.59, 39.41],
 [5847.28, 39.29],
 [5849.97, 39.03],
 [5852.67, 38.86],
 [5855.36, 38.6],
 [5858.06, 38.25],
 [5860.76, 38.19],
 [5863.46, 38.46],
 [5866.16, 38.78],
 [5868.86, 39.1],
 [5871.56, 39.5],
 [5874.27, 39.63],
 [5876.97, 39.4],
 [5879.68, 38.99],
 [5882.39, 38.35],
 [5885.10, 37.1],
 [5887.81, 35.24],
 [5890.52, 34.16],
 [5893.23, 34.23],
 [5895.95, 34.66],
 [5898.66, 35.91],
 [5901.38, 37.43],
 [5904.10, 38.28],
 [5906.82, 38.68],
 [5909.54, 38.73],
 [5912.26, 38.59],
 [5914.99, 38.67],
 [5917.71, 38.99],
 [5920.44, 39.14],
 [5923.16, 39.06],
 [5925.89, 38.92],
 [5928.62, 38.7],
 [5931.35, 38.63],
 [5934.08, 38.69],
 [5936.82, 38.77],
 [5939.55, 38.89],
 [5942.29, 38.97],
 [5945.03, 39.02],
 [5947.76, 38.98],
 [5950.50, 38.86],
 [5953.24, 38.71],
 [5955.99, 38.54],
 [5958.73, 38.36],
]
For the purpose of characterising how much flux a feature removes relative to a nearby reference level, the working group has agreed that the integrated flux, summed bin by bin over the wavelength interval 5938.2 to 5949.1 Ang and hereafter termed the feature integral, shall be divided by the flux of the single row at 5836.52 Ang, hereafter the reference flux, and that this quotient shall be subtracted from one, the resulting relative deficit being -9.6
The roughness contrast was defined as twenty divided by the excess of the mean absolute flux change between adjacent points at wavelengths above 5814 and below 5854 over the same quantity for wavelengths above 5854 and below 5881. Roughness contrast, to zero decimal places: -393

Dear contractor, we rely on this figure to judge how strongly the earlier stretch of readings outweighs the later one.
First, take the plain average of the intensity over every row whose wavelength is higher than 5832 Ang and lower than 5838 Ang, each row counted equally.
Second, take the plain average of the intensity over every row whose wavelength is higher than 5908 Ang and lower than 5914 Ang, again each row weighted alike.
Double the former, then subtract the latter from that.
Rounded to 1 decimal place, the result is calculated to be 42.3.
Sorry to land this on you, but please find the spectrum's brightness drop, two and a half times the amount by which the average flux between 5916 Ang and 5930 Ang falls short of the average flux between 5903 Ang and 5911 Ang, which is -1.0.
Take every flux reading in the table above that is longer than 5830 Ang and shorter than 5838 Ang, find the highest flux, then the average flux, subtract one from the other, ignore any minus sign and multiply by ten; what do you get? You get 2.5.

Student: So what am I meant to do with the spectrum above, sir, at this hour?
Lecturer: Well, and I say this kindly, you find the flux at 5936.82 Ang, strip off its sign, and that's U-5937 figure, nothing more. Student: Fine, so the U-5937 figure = 38.8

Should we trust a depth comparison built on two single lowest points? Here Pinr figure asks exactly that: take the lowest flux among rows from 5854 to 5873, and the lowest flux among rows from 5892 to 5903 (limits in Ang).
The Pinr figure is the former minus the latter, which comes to 4.0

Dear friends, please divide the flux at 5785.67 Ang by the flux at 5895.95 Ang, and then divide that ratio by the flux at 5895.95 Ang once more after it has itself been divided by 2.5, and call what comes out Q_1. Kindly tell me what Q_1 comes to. 0.079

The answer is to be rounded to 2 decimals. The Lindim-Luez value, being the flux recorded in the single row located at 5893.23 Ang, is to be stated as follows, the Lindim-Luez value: 34.23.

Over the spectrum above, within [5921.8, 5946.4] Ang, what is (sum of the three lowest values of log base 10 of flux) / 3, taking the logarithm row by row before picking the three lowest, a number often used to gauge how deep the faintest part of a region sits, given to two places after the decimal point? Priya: 1.59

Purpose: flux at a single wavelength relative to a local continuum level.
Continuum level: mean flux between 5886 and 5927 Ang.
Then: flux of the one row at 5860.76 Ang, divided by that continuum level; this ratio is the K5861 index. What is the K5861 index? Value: 1.02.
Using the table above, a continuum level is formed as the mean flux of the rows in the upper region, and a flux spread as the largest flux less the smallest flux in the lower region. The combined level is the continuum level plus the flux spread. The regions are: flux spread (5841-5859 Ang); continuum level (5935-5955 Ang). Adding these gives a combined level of 40.0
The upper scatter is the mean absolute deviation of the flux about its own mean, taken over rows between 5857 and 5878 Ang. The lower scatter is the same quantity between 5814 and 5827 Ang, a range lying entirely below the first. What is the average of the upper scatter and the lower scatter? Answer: 0.34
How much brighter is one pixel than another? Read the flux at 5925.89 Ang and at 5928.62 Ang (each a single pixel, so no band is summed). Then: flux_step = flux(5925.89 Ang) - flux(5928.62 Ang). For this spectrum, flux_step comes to 0.22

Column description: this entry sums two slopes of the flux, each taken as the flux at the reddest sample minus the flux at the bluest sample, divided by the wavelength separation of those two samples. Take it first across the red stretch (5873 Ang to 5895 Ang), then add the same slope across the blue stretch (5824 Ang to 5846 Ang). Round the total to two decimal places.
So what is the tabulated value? -0.32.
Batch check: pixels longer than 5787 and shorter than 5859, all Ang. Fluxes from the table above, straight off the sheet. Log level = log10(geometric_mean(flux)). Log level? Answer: 1.60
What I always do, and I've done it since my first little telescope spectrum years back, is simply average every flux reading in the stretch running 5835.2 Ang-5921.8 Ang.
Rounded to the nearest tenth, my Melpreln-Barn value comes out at 38.2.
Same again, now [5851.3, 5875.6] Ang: 38.8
